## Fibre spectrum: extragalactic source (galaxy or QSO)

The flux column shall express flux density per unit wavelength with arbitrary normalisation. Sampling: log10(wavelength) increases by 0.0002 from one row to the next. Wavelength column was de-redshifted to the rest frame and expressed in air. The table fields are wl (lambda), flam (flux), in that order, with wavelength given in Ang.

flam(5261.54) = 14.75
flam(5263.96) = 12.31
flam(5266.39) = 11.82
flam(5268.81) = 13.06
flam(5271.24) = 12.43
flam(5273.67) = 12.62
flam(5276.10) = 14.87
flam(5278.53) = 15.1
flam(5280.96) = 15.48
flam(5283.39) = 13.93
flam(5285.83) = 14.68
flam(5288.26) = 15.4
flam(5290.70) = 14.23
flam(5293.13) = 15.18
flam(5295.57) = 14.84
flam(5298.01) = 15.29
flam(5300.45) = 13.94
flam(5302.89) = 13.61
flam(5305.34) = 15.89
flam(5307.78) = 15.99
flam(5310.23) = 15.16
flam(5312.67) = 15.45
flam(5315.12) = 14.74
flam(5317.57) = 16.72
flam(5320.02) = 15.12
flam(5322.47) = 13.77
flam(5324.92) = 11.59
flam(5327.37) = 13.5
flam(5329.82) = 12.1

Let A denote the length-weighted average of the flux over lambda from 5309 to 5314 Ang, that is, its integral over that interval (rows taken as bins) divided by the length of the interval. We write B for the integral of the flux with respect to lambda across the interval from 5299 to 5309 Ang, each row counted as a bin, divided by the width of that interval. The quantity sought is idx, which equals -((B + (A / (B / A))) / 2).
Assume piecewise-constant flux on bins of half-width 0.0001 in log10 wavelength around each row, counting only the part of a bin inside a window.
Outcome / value -15.3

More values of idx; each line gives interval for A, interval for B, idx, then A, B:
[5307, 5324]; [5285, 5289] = -15.2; 15.2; 15.05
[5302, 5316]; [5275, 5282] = -15.2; 15.2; 15.15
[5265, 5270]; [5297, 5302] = -12.6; 12.4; 14.53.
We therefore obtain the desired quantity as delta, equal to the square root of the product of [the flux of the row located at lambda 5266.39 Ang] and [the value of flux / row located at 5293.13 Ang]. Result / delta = 13.4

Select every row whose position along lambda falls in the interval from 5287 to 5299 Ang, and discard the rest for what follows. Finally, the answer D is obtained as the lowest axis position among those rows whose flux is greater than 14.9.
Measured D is 5288.26 Ang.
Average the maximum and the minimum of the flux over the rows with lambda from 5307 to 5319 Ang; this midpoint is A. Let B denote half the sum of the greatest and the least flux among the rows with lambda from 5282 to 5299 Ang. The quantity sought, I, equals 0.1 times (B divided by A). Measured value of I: 0.093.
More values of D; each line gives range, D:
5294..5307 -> 5298.01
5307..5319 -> 5307.78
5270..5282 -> 5278.53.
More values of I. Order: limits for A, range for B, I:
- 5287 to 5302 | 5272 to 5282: 0.096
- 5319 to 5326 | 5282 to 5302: 0.110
